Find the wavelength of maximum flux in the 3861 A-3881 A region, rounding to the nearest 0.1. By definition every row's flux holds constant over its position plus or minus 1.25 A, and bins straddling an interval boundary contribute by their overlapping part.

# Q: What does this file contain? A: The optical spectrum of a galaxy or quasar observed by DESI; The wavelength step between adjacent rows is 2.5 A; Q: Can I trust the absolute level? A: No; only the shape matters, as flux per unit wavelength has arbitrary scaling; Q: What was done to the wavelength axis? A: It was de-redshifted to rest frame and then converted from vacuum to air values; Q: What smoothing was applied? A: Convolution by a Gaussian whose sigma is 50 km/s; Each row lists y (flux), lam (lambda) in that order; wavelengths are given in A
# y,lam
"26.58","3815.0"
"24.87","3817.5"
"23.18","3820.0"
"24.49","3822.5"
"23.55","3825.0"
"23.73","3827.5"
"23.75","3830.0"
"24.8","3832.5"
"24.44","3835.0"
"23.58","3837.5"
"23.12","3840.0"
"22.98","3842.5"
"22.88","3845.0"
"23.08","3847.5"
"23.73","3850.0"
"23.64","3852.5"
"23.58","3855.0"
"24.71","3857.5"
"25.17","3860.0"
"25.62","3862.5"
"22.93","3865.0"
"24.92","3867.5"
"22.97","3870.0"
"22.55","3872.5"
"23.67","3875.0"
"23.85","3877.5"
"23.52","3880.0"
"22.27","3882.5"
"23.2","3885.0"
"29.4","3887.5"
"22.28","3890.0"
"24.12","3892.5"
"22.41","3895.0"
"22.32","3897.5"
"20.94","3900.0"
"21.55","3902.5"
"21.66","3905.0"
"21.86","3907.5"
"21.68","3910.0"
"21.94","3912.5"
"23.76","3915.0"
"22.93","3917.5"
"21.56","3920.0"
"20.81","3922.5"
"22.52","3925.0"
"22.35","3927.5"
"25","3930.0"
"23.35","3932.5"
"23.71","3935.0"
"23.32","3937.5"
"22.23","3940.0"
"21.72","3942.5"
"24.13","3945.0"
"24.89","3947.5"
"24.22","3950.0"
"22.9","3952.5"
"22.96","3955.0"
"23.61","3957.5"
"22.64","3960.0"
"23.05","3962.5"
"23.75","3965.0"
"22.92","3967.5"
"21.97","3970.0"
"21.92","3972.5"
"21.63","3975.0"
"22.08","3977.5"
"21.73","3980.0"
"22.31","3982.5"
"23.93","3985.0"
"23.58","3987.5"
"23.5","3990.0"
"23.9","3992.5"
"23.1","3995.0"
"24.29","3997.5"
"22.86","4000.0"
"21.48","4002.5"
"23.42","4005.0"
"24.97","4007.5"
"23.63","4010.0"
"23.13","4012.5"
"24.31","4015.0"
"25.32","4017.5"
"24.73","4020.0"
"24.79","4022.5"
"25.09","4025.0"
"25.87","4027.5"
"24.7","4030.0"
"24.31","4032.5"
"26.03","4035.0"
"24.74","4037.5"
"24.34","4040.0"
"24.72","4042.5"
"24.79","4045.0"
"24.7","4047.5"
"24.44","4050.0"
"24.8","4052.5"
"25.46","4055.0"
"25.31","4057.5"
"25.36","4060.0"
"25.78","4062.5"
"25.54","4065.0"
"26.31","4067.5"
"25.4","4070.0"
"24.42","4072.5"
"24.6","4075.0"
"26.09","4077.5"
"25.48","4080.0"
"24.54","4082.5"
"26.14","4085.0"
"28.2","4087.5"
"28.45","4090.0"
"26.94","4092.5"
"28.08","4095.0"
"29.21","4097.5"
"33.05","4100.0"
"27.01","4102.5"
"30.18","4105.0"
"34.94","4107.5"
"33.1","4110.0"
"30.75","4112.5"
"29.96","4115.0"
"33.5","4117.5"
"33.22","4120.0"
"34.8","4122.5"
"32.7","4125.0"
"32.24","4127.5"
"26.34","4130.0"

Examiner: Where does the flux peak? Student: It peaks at 3862.5 A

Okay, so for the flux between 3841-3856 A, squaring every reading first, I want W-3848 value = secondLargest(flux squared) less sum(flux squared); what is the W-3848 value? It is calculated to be -2703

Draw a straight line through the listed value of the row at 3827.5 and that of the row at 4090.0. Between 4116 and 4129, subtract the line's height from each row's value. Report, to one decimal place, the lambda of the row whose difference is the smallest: 4127.5 A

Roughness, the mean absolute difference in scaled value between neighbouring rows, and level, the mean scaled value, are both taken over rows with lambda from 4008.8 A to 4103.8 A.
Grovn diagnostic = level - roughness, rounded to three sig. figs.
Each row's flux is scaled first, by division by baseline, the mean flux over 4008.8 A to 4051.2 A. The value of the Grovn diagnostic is 1.00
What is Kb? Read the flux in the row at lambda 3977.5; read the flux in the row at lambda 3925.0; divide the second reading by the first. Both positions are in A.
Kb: 1.02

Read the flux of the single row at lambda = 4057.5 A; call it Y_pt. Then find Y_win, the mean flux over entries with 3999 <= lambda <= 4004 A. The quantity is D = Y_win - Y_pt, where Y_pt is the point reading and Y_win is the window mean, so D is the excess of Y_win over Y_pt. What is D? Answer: -3.1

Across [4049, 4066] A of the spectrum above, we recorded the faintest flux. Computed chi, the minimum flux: 24.44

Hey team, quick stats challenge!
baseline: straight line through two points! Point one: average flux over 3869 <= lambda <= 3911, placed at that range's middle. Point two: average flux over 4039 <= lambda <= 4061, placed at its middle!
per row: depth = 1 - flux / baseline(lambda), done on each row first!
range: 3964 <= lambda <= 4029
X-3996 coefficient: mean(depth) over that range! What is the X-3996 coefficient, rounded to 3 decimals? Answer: 0.032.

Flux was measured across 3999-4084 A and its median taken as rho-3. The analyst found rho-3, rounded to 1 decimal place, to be 24.8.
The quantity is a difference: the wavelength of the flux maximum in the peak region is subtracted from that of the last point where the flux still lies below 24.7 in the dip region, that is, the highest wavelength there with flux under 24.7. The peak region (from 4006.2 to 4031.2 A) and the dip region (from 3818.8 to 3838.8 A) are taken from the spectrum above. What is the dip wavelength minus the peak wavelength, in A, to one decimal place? -190.0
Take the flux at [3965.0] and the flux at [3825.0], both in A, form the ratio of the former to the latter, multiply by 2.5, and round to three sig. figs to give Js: 2.52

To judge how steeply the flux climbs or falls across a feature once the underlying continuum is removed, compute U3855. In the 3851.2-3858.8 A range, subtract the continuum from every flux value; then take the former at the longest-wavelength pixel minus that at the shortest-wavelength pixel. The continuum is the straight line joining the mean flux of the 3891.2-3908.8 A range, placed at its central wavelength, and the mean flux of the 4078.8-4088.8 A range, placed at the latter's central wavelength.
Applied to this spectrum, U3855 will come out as 1.0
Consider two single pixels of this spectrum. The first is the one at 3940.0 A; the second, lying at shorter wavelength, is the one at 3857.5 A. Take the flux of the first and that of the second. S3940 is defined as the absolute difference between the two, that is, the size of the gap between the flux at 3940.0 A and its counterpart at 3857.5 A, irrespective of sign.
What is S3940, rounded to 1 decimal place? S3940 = 2.5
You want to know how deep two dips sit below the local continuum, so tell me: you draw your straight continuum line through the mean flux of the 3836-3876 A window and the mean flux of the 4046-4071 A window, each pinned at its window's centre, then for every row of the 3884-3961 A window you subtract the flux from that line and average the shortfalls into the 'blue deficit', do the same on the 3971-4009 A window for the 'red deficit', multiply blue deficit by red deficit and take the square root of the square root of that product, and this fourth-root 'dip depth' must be 1.2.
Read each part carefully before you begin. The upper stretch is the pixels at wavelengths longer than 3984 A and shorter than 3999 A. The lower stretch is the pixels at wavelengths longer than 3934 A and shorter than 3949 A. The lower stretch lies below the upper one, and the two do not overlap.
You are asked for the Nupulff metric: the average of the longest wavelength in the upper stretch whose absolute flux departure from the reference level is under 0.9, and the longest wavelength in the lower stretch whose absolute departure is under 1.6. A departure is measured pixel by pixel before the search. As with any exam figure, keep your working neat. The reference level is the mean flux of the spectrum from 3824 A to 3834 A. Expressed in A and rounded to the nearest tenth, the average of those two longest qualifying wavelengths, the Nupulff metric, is 3972.5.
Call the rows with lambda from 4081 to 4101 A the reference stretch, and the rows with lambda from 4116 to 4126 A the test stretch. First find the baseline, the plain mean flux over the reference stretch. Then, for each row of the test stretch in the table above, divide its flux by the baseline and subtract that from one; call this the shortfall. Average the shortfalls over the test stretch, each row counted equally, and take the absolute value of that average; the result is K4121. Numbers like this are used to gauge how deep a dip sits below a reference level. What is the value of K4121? 0.20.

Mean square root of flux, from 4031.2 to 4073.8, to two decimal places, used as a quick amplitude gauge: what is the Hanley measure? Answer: 5.01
